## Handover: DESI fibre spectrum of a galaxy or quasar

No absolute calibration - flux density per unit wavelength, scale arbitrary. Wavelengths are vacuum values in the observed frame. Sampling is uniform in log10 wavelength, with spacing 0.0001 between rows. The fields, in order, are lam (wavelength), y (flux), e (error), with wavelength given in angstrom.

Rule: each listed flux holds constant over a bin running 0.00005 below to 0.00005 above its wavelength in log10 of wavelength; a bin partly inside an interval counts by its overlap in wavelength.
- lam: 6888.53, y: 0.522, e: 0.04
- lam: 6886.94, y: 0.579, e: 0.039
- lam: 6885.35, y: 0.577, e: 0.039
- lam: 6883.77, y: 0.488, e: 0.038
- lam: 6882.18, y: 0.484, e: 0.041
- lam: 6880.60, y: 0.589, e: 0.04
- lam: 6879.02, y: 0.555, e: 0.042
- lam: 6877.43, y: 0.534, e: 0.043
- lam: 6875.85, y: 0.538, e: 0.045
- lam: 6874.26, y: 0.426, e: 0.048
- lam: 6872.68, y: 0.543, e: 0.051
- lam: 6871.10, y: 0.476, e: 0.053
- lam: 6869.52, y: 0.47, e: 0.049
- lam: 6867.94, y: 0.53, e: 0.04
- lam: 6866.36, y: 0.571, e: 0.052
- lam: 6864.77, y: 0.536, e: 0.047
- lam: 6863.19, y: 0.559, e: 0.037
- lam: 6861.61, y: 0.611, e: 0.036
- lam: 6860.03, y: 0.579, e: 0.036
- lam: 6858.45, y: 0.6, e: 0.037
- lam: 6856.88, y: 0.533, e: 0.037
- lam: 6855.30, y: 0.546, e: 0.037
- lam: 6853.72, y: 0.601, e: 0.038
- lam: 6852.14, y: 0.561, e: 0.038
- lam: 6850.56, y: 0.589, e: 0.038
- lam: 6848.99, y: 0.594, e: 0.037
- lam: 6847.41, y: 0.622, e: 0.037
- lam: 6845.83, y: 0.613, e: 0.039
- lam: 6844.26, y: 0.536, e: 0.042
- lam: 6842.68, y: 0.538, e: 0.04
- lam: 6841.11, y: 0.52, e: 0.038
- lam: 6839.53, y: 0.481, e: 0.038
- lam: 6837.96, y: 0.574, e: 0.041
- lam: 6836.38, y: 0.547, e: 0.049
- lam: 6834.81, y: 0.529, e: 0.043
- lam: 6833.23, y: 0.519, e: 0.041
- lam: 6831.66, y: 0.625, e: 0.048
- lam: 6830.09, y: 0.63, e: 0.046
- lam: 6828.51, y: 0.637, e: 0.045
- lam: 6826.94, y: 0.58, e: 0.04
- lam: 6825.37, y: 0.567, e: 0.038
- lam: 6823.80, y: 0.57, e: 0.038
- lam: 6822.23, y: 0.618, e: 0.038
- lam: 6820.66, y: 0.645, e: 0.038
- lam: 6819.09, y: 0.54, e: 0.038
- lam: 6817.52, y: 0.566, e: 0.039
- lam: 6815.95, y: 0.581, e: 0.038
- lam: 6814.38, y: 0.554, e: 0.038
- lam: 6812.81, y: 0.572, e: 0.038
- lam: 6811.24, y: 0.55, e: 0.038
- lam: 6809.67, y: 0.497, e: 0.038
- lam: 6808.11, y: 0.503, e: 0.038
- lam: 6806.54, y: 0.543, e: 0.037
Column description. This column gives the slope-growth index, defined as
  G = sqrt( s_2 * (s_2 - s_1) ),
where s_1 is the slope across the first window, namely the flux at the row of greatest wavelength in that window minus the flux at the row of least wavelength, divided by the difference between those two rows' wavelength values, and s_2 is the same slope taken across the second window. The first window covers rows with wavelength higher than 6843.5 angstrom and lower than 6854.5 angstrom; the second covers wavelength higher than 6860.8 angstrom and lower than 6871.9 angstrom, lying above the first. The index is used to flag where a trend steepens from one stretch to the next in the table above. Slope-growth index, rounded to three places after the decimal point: 0.017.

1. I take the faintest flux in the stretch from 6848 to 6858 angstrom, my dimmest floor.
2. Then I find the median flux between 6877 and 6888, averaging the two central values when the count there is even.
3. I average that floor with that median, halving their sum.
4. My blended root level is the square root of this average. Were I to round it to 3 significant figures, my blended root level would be 0.738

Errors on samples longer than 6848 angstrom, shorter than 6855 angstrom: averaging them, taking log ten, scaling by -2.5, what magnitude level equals 3.56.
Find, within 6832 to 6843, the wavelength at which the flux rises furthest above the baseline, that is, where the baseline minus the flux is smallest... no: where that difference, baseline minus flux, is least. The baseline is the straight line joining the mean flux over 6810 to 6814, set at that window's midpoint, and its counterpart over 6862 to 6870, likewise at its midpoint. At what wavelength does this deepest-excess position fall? 6837.96 angstrom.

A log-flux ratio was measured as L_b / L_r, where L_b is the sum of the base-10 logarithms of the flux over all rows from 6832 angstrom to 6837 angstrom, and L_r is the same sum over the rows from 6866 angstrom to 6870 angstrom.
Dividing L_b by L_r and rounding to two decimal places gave 0.97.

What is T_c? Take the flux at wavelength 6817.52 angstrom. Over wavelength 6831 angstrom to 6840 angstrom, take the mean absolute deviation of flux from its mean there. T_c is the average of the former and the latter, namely 0.301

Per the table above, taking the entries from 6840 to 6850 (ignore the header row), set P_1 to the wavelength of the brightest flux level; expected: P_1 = 6847.41 angstrom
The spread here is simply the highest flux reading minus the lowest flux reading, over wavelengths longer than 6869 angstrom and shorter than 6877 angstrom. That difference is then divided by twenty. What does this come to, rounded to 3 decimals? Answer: 0.006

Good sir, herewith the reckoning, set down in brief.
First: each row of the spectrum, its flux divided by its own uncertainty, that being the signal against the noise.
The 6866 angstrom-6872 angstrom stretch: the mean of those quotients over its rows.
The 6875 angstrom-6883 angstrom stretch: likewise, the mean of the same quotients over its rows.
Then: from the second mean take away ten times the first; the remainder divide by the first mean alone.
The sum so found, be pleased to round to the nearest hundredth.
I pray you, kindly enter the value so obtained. -8.80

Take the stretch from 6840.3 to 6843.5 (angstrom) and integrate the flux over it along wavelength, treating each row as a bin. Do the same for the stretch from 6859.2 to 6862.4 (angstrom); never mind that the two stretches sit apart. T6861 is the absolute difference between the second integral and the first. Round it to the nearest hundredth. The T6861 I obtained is 0.21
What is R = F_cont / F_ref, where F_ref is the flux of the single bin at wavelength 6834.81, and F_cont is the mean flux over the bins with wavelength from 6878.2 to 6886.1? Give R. 1.02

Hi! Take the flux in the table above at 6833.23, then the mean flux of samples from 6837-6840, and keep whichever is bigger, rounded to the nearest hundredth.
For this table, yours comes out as 0.53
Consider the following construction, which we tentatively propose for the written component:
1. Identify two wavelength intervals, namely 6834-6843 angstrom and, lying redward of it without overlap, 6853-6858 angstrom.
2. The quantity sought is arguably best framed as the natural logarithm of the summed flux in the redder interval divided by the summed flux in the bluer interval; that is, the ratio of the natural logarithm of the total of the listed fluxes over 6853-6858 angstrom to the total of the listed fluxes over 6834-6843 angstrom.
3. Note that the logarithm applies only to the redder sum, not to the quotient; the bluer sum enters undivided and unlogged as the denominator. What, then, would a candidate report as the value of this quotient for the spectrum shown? 0.163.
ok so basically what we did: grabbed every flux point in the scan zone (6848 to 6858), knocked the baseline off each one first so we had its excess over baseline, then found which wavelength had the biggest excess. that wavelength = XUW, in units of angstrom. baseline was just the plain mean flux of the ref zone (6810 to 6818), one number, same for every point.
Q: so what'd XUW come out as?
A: 6853.72 angstrom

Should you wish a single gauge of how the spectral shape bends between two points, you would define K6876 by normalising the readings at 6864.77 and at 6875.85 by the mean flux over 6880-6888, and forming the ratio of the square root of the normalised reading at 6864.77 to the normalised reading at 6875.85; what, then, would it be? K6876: 1.00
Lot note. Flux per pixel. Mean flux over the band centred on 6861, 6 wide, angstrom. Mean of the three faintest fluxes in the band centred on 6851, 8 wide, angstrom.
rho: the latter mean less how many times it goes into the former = -0.43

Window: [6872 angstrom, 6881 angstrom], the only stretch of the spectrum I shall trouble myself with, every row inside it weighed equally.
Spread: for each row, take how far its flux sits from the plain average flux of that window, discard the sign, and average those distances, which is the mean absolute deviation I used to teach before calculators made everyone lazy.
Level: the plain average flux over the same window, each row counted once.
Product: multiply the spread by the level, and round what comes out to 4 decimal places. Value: 0.0185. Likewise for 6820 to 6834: 0.0213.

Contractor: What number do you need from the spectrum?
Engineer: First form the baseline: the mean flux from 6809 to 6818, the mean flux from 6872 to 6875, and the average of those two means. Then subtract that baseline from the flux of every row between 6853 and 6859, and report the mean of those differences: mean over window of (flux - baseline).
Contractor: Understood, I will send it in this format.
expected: 0.05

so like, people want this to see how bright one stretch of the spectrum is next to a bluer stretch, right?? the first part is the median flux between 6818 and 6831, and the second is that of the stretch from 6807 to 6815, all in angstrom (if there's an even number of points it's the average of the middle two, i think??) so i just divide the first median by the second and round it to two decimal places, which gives 1.09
